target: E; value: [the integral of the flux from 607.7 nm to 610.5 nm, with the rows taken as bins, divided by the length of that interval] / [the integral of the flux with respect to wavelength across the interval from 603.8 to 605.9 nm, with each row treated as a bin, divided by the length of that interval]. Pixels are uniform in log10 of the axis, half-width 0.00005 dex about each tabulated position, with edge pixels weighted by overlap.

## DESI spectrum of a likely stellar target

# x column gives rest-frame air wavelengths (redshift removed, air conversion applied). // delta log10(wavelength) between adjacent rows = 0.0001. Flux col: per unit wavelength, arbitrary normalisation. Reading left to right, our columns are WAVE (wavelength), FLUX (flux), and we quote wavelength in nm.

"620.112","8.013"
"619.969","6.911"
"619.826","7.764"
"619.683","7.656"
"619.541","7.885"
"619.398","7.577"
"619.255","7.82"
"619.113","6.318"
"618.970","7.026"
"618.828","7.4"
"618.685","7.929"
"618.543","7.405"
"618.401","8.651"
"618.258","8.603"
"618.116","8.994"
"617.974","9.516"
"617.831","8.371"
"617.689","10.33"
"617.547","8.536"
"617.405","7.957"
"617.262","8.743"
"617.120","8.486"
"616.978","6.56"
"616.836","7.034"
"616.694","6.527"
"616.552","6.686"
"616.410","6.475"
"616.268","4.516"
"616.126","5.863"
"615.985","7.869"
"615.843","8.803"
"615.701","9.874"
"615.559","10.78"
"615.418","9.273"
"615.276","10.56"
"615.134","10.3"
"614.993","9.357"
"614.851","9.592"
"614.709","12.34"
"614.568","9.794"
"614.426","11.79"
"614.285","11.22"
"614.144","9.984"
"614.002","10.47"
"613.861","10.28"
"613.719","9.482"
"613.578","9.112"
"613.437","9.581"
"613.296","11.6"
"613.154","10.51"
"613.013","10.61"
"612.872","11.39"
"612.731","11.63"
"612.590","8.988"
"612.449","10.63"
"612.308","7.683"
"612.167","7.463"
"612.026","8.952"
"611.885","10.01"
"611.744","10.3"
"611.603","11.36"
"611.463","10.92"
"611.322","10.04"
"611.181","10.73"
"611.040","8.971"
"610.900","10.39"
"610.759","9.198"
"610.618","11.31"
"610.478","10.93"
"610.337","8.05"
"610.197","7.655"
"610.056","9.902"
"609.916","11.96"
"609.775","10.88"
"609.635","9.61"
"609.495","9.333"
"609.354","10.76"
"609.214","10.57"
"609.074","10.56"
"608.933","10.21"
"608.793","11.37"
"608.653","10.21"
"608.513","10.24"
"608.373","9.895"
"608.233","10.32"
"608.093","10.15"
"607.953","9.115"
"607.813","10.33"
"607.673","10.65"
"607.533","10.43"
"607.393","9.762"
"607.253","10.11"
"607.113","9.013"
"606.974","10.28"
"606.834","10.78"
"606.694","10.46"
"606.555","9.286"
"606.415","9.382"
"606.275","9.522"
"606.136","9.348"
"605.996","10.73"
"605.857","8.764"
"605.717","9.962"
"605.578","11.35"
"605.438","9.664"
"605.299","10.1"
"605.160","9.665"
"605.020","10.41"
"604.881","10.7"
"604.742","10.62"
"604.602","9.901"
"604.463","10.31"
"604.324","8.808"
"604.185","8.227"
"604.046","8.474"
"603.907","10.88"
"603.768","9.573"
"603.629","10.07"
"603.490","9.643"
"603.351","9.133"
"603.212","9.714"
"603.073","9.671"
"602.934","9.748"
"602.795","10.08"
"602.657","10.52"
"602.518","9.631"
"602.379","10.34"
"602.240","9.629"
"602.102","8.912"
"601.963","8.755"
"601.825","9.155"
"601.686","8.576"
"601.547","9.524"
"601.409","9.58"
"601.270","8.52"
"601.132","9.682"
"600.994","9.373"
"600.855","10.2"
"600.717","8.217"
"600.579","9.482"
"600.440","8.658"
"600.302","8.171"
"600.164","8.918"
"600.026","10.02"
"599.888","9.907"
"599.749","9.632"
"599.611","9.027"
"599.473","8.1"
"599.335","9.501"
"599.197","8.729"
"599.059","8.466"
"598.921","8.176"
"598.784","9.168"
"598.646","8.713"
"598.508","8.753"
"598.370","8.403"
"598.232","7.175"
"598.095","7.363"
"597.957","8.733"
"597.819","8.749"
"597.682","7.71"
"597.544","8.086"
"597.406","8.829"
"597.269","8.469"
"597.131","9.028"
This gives 1.02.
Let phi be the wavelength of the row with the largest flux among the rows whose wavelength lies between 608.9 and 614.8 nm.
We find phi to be 614.709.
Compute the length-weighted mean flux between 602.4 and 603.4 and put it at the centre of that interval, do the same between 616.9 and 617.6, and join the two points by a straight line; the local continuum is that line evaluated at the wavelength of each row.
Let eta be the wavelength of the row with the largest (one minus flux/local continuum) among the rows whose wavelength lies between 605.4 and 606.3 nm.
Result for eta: 605.857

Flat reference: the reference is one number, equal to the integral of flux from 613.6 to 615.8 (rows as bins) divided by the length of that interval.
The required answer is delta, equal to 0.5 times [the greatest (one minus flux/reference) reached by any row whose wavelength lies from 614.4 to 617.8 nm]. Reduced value 0.28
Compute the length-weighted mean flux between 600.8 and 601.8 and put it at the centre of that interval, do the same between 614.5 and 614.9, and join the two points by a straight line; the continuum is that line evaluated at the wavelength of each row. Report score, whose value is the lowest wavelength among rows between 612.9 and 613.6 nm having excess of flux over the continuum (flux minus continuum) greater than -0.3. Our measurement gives 613.013 nm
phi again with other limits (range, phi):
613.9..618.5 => 614.709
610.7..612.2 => 611.603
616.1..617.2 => 617.120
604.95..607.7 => 605.578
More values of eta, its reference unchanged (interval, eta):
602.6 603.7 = 603.351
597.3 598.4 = 598.232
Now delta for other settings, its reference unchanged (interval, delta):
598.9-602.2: 0.11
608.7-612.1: 0.13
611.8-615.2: 0.14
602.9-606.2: 0.10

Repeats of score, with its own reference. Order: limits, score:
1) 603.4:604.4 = 603.490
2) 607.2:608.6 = 607.253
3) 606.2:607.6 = 606.275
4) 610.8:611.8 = 610.900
